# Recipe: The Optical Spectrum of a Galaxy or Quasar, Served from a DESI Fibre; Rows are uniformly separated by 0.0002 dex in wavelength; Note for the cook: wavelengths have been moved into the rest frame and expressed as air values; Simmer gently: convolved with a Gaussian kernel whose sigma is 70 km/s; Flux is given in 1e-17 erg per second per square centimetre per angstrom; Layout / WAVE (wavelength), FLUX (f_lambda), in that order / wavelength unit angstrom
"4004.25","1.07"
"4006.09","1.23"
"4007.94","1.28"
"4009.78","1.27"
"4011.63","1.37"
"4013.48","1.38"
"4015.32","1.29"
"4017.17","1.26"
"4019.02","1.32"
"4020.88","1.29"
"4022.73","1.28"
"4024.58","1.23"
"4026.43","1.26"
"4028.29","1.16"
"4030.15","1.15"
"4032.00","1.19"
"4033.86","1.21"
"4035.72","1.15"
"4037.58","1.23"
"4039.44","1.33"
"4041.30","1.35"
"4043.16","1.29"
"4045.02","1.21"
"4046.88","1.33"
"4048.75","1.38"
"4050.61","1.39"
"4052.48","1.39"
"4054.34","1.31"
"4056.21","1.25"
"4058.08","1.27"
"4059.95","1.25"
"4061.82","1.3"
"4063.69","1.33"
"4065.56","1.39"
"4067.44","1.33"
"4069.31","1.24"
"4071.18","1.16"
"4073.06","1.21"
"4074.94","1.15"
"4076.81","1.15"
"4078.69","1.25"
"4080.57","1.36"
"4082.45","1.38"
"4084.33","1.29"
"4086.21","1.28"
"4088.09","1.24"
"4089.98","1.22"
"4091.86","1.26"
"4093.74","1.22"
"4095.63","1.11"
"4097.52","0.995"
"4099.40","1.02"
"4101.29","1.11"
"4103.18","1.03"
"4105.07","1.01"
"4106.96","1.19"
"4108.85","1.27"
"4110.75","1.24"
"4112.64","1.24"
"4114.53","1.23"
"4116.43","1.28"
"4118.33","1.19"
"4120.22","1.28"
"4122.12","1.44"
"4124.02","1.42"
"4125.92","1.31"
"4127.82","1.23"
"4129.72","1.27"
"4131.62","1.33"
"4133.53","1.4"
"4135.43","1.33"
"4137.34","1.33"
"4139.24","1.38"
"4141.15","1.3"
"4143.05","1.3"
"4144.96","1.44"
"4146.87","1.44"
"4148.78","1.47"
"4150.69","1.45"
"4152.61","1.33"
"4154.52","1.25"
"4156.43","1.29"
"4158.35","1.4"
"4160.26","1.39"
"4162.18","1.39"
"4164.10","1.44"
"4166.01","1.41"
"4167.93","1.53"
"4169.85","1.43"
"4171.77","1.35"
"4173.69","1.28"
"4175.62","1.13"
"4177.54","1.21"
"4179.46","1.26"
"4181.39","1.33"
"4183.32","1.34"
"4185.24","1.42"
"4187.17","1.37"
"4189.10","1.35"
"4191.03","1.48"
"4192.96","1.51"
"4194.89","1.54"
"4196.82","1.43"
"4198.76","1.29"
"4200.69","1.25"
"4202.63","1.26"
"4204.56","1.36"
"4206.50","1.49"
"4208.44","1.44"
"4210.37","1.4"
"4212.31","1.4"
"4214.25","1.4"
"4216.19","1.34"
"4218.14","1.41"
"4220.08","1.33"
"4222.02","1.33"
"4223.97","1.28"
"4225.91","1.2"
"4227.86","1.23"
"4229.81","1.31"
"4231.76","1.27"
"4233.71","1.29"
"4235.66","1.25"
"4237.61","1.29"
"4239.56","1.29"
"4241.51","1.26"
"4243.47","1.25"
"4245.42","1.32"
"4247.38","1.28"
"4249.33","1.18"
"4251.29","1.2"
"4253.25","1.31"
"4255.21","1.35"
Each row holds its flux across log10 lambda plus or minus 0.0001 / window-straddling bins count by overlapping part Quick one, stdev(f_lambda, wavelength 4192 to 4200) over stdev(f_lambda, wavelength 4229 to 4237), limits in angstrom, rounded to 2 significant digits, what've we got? 4.3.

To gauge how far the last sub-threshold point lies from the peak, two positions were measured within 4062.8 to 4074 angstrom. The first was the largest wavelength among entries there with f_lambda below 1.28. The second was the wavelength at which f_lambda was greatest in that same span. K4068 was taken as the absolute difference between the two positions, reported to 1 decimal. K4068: 7.5 angstrom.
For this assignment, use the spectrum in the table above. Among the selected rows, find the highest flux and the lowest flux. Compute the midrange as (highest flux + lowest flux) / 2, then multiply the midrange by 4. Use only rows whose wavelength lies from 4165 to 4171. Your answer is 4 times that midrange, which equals 5.9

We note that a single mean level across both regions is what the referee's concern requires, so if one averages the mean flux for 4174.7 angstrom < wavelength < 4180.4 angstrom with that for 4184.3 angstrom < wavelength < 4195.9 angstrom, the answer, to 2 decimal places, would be 1.32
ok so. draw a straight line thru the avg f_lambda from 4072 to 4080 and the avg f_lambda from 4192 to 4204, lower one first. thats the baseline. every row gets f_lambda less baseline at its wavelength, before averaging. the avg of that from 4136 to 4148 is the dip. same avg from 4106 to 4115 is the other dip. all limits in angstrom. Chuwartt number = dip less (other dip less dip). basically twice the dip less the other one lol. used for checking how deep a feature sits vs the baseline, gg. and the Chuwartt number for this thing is 0.15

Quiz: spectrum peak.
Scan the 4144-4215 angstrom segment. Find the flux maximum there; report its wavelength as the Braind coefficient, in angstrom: 4194.89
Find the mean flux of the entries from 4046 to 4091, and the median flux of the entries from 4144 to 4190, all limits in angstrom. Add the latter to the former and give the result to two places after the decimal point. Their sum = 2.67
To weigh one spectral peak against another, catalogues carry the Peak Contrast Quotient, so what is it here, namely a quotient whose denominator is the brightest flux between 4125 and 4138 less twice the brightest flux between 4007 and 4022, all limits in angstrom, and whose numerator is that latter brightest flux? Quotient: -1.01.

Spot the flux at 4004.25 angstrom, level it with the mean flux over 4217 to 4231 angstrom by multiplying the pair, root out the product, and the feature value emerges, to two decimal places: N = 1.18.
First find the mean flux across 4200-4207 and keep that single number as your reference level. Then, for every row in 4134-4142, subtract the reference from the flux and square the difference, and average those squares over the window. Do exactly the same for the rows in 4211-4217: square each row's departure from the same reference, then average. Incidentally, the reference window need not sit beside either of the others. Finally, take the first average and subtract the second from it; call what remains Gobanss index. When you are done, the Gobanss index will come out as -0.002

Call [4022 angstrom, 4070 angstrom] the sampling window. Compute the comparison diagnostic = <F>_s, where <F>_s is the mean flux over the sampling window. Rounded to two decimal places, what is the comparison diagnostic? 1.28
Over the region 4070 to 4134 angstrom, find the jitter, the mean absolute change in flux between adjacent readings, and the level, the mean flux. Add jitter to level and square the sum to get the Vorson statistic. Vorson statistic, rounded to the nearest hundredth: 1.67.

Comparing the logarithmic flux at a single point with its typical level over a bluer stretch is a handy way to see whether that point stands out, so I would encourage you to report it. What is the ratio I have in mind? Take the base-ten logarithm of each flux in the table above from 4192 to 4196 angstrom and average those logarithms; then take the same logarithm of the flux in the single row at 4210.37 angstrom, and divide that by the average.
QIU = 0.80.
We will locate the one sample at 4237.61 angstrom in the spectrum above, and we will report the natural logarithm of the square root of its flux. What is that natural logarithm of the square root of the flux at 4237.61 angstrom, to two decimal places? 0.13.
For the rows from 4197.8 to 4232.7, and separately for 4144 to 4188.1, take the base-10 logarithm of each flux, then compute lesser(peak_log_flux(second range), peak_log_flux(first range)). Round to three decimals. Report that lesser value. 0.173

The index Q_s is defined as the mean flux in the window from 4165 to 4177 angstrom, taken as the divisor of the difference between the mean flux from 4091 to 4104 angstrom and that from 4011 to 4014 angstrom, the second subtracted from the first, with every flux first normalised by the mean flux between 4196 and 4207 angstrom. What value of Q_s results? -0.20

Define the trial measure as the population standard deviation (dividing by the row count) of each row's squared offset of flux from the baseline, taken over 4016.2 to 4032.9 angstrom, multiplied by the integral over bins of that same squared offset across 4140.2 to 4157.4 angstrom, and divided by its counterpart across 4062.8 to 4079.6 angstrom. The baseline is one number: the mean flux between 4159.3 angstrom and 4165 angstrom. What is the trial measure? 0.005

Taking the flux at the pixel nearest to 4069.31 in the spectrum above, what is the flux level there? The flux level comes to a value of 1.24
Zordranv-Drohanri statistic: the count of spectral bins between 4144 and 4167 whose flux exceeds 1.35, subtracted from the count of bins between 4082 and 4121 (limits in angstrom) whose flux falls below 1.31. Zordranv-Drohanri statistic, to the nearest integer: 11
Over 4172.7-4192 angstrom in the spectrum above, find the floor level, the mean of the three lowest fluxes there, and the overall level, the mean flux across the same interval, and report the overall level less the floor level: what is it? 0.12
